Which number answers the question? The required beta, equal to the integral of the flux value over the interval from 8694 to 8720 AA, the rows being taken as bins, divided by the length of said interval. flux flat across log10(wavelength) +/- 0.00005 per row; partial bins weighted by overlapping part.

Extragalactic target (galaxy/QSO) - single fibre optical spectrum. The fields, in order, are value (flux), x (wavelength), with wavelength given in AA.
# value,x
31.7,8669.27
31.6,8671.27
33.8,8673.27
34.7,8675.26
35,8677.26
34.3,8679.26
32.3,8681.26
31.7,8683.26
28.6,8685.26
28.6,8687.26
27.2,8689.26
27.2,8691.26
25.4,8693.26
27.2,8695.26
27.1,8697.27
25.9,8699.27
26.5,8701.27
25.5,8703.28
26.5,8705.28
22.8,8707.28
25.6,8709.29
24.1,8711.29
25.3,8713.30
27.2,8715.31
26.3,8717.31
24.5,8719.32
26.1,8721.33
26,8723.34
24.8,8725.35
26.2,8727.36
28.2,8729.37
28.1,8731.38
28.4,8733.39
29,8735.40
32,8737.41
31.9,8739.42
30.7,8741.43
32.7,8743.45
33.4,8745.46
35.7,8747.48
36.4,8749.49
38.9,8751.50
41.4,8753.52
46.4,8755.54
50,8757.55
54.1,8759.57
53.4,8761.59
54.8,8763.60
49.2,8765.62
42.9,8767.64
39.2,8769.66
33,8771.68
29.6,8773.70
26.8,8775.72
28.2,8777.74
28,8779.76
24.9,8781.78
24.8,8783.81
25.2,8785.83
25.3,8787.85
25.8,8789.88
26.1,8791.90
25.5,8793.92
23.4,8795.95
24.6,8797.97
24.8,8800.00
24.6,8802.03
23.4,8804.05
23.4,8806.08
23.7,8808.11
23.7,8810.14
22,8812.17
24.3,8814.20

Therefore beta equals 25.7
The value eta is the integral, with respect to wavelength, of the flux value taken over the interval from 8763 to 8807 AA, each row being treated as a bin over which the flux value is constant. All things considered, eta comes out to 1297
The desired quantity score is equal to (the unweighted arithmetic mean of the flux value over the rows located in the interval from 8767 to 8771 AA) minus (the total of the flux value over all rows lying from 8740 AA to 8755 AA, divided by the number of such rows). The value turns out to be 5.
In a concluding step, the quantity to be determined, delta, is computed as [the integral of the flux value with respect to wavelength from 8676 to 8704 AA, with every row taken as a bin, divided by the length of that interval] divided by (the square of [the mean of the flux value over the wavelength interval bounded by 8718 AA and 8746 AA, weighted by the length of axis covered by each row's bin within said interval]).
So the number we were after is 0.035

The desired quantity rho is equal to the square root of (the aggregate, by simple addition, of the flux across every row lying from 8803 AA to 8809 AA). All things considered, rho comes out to 8.4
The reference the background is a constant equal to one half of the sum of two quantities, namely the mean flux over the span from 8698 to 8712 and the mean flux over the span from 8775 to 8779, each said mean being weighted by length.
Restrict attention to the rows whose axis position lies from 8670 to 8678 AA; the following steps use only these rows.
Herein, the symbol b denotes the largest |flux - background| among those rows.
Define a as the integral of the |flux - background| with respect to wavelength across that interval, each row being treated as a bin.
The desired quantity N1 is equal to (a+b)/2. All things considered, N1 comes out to 33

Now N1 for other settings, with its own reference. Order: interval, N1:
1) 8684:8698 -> 10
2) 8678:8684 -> 23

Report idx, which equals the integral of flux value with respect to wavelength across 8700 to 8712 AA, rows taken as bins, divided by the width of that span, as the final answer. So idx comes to 25.2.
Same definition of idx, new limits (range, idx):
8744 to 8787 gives 37.8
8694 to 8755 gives 28.9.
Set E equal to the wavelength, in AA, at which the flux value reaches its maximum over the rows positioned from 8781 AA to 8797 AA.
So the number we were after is 8791.90 AA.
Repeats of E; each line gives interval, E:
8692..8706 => 8695.26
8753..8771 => 8763.60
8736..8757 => 8755.54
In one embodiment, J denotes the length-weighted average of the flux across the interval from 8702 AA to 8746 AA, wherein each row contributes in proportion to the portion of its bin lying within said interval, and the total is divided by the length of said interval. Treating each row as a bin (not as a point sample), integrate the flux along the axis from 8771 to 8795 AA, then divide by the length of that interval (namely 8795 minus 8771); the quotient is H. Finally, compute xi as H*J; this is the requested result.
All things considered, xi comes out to 737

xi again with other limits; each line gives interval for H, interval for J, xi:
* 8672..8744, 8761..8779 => 1107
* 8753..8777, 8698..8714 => 1095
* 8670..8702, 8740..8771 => 1265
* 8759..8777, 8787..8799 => 1056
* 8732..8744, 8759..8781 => 1209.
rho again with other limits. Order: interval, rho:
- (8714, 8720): 8.8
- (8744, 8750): 10.3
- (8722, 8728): 8.8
